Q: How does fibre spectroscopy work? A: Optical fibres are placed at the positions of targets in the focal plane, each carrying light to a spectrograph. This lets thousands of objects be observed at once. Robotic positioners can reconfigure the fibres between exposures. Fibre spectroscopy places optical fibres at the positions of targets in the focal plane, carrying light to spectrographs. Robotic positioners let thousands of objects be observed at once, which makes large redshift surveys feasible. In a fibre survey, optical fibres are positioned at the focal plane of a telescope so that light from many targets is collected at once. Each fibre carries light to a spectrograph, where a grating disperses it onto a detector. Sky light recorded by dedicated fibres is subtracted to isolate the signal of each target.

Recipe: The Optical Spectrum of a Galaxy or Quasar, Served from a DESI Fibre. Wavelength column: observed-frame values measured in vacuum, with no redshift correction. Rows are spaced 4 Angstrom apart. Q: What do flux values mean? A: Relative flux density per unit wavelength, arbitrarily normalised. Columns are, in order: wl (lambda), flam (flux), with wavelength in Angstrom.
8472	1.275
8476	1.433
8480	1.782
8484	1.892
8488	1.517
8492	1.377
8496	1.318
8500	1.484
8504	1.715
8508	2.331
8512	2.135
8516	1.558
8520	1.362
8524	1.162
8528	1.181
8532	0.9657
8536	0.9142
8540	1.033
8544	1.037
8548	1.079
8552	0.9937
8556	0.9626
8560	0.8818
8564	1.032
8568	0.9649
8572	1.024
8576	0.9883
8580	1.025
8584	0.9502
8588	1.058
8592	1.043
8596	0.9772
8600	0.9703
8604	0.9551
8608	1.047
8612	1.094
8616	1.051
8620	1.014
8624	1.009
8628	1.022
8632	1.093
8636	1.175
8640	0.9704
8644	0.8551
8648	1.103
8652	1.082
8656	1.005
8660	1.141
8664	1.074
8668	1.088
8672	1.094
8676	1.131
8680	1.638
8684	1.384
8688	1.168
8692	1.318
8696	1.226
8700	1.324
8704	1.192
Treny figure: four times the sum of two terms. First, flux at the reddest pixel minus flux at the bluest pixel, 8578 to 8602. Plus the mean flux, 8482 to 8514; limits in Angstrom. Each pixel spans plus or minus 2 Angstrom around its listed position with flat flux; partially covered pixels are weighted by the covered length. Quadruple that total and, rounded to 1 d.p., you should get 6.7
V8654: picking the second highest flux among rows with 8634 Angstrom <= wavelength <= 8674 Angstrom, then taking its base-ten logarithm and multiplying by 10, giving 0.57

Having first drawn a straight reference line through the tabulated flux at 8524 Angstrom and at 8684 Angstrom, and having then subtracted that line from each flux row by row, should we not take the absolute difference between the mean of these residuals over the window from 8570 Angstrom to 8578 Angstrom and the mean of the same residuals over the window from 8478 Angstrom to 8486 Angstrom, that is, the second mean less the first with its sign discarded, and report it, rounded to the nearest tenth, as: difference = 1.0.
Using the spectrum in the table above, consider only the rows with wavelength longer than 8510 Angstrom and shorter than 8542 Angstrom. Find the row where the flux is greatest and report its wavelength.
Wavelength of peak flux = 8512 Angstrom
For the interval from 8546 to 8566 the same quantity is 8548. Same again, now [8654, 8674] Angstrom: 8660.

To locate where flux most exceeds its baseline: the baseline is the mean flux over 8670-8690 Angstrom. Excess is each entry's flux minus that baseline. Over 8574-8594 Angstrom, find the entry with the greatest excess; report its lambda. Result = 8588 Angstrom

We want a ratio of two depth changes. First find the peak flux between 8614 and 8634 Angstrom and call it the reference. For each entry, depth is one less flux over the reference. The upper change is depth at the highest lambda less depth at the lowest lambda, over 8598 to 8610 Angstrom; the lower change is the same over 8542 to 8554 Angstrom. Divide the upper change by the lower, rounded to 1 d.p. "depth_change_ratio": -1.8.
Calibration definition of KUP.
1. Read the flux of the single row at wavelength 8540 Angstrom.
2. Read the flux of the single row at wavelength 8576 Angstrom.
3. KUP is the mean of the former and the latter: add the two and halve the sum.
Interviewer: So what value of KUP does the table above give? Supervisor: 1.01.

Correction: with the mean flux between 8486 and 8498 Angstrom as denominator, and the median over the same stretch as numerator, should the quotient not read 0.98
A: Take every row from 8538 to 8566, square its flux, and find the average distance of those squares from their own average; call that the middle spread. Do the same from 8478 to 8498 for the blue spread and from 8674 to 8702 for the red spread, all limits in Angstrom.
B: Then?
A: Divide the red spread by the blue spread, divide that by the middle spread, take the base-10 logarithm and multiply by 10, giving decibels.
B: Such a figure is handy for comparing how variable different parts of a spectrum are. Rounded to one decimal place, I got 6.9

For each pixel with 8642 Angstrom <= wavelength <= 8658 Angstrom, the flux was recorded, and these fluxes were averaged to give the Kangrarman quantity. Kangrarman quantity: 1.01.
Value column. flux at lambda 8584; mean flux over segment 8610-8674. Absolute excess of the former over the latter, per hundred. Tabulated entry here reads 0.001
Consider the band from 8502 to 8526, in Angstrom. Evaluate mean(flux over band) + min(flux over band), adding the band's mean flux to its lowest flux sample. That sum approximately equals 2.87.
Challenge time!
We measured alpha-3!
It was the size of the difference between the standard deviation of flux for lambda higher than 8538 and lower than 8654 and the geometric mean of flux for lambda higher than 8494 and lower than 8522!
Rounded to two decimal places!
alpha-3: 1.60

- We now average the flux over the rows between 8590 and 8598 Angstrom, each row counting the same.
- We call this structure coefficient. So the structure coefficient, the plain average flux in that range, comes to 1.01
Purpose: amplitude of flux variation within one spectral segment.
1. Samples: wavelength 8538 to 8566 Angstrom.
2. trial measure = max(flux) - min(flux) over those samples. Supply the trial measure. 0.20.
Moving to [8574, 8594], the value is 0.11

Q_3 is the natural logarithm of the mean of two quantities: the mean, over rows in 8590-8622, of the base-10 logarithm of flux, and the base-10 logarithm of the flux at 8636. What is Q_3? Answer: -3.2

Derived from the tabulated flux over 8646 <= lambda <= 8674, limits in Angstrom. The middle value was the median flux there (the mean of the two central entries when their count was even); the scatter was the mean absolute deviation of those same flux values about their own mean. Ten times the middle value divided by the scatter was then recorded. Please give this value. 420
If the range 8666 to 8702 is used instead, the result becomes 90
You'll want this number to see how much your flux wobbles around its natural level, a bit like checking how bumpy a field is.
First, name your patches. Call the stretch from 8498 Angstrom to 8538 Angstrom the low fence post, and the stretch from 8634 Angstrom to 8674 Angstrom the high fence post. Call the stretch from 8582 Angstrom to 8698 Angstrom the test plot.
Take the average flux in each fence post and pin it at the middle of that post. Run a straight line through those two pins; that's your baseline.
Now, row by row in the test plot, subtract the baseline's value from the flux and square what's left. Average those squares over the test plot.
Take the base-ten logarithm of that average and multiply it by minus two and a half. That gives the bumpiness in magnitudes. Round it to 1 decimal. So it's 3.2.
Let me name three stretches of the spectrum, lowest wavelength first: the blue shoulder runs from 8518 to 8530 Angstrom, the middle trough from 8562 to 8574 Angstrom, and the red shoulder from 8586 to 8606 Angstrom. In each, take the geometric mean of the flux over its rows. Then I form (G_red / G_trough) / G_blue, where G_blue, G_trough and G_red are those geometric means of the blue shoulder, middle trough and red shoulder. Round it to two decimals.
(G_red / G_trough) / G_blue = 0.81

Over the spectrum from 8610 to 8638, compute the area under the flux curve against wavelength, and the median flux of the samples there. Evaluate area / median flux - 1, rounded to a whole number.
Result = 27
